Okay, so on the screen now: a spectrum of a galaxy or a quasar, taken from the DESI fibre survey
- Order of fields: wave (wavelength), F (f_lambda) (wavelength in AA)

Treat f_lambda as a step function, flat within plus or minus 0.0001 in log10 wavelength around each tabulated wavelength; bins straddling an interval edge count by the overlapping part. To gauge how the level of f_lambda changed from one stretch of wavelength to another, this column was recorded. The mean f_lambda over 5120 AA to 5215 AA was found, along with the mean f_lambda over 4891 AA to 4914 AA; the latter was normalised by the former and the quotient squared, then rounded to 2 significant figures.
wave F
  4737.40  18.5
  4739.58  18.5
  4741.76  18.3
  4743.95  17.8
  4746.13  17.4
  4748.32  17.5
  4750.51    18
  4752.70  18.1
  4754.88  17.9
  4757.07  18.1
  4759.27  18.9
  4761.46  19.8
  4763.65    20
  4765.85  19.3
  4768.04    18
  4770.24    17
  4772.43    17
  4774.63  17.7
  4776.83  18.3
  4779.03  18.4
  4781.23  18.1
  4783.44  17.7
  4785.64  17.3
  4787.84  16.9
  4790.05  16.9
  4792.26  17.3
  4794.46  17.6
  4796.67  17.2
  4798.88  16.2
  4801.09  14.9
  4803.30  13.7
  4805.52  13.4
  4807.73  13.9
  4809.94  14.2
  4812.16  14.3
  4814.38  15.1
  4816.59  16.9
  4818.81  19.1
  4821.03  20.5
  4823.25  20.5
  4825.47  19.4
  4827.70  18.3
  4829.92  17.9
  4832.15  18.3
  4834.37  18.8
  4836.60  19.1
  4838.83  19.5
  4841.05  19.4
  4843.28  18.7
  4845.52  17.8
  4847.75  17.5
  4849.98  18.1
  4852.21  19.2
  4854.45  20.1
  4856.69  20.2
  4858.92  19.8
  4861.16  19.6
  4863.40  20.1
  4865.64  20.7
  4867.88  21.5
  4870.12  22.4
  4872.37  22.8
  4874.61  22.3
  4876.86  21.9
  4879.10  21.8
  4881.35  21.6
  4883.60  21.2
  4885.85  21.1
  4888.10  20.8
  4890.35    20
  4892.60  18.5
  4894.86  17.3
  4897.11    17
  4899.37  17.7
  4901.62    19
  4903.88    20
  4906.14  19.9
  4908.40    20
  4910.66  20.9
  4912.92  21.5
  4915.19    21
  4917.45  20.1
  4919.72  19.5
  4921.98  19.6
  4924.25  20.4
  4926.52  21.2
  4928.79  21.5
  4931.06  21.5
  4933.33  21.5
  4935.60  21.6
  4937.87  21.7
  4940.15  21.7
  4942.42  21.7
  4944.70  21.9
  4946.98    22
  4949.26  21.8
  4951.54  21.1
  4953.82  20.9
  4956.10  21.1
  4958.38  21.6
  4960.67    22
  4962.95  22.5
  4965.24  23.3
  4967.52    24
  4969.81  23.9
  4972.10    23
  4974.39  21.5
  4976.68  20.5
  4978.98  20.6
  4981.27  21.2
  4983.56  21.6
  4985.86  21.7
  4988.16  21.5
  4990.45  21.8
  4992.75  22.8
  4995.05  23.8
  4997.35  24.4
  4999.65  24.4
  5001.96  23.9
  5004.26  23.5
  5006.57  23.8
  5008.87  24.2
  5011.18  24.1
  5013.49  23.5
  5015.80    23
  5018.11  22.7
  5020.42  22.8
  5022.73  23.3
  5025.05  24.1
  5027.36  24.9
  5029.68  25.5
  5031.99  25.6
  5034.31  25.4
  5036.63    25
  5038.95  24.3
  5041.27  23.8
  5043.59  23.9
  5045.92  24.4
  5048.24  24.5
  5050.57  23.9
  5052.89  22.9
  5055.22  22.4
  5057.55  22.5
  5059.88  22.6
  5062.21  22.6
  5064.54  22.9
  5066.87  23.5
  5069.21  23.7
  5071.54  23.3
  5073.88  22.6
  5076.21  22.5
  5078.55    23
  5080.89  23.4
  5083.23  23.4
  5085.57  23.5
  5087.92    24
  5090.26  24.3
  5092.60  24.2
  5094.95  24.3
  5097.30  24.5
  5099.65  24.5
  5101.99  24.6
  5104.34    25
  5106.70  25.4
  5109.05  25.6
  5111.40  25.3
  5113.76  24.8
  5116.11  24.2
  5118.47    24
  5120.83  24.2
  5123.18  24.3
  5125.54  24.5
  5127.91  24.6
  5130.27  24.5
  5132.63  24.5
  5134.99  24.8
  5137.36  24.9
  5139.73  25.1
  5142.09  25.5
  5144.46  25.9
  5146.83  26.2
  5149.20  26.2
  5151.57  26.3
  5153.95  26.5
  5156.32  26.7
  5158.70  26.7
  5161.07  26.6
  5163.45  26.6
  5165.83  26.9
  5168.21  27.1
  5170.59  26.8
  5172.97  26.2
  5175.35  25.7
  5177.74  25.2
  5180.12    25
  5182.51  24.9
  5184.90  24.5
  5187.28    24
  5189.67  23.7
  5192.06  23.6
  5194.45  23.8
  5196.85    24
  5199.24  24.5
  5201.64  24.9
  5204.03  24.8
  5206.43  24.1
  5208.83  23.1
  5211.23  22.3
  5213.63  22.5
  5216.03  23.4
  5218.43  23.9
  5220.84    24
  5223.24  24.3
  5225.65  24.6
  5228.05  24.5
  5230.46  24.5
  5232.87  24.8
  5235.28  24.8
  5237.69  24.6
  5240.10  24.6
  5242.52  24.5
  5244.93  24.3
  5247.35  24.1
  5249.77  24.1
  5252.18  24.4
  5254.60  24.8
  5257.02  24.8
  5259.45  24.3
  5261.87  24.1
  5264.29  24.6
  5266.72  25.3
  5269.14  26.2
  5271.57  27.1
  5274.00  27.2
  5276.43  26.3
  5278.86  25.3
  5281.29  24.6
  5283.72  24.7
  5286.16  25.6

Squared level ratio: 0.59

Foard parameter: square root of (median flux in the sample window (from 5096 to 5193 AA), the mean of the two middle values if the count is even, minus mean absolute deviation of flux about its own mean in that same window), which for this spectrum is 4.91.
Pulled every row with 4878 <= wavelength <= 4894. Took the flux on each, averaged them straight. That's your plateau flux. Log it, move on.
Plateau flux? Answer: 21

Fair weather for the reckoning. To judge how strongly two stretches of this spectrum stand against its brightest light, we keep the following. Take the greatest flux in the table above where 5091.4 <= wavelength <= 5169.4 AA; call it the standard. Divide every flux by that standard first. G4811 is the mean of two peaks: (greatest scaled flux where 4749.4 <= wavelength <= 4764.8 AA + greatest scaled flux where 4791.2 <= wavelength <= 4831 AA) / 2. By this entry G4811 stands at 0.75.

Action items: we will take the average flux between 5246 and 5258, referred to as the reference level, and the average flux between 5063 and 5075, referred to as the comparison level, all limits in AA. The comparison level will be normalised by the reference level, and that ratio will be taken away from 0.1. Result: -0.85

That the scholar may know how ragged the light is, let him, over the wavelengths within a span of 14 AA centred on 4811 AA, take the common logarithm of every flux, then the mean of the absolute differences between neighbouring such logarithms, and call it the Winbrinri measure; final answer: 0.020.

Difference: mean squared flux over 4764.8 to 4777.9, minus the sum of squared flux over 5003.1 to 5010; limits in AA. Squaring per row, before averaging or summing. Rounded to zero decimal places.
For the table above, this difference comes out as -1384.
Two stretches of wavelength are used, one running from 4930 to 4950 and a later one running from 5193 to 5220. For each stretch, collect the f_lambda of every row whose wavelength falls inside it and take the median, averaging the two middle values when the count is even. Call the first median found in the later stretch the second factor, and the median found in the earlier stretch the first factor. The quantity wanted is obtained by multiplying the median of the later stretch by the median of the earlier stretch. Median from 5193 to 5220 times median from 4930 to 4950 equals 519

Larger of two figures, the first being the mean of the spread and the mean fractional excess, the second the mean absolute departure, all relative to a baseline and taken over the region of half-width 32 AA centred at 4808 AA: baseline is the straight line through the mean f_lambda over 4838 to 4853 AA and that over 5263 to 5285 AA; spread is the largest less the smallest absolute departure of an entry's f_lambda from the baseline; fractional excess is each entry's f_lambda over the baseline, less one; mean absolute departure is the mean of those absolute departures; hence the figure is 2.2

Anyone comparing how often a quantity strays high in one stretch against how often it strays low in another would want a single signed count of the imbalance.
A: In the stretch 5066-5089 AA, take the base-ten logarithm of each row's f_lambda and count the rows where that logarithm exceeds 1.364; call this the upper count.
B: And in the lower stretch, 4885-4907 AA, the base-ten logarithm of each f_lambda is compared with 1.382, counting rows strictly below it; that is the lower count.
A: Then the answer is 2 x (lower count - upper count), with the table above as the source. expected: 6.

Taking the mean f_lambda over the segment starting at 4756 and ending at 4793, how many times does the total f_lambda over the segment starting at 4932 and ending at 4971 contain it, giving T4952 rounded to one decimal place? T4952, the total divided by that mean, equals 20.7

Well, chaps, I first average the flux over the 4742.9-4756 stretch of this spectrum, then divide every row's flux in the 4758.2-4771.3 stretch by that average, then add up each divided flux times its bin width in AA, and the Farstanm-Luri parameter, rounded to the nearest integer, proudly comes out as 14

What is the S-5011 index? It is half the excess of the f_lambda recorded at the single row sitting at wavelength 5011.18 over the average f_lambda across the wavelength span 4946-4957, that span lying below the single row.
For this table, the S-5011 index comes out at 1.4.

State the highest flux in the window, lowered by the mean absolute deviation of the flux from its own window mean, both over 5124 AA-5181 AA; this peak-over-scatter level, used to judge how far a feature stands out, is 26.3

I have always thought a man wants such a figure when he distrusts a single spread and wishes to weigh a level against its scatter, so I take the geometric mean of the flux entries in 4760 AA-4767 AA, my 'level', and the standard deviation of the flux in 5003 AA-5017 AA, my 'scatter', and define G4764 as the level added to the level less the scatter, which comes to 39.0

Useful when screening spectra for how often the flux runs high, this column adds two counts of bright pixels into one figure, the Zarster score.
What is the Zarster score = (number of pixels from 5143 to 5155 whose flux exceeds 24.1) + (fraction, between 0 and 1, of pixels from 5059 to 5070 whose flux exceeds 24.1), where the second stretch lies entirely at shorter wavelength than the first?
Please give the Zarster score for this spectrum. 5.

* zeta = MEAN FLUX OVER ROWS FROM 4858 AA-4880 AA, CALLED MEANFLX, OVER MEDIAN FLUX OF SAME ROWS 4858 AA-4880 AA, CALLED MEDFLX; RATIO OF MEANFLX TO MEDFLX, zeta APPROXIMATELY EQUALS 0.98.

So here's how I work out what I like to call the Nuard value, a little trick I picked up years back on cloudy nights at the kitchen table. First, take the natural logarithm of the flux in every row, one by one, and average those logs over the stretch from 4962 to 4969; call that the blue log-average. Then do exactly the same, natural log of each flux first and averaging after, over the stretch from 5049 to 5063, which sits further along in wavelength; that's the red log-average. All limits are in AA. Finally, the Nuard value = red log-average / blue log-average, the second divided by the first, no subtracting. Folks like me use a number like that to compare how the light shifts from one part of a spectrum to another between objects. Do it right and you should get 0.99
